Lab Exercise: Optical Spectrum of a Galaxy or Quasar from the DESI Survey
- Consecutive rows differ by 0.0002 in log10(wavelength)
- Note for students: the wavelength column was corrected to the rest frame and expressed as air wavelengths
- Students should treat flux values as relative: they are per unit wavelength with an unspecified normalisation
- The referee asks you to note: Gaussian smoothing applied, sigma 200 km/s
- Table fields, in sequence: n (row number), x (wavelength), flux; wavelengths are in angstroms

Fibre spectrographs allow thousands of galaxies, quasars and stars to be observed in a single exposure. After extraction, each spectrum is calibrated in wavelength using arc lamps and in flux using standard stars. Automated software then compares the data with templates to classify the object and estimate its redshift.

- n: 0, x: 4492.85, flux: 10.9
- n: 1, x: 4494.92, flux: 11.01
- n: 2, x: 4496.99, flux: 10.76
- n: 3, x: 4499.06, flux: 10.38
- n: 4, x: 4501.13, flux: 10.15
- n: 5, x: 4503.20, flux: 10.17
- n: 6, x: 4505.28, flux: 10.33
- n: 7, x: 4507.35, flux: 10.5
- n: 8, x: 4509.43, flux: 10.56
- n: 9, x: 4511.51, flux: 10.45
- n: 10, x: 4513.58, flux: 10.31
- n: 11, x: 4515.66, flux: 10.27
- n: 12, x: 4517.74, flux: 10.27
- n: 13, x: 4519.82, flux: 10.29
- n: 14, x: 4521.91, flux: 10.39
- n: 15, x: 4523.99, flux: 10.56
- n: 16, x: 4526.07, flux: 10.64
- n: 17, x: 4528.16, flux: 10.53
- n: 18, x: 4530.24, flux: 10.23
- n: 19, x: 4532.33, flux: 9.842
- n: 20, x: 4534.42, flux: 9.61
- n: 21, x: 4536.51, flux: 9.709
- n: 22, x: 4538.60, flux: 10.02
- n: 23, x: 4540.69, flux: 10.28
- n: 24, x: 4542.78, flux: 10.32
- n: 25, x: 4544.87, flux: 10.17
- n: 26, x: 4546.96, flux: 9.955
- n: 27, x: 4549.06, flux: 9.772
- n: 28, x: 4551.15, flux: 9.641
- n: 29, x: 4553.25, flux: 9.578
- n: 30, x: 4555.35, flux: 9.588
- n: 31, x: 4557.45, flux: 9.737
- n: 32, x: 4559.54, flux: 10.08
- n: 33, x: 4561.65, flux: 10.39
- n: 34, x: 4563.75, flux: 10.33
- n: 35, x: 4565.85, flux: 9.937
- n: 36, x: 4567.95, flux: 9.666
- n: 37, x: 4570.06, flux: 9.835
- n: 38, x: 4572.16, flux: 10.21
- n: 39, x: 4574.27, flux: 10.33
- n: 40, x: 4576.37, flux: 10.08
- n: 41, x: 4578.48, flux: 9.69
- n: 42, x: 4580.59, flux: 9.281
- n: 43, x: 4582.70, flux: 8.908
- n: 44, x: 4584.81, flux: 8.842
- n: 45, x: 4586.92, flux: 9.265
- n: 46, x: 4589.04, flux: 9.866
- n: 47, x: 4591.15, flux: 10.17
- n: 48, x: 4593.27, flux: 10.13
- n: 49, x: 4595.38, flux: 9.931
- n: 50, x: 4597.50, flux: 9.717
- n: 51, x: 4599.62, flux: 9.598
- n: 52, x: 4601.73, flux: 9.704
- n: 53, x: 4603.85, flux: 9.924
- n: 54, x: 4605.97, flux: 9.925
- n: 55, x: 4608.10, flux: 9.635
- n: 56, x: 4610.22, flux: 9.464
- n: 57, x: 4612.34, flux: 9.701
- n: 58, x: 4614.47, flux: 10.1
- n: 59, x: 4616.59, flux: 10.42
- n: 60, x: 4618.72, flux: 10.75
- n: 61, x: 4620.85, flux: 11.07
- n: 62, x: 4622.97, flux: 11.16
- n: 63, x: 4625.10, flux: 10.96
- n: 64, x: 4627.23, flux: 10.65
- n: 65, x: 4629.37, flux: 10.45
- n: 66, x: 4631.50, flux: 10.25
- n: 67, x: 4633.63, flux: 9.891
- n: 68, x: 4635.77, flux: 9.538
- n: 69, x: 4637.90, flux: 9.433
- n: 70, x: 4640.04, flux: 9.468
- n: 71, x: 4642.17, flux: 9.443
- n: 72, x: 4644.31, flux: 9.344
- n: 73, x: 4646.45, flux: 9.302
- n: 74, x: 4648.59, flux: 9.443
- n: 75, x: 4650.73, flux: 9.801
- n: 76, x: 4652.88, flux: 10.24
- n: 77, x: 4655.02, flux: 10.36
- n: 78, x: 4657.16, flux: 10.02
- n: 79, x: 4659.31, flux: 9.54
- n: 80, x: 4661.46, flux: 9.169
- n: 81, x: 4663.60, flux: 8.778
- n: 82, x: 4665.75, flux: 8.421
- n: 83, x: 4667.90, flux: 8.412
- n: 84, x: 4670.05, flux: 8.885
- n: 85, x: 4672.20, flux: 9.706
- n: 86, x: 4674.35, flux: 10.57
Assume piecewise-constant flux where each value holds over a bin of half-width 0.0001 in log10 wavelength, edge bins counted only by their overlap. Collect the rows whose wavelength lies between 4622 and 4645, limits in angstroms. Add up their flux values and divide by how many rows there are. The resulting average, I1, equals 10.1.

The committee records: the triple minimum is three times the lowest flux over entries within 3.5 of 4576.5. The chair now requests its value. 29.1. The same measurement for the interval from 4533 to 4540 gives 28.8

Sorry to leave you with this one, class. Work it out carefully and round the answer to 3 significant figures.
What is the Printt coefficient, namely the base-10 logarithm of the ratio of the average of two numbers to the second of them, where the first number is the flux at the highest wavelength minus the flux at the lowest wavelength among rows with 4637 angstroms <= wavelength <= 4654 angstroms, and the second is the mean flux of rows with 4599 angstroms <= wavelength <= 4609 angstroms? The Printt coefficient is -0.267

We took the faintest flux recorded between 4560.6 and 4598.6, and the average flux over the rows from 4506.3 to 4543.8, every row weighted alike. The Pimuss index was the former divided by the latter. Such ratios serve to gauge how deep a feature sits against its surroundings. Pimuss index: 0.86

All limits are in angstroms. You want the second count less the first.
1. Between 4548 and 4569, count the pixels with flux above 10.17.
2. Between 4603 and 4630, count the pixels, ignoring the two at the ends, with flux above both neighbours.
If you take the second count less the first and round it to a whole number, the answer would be 0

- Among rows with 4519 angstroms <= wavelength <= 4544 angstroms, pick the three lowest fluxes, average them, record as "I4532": 9.7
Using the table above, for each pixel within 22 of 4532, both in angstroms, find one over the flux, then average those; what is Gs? 0.099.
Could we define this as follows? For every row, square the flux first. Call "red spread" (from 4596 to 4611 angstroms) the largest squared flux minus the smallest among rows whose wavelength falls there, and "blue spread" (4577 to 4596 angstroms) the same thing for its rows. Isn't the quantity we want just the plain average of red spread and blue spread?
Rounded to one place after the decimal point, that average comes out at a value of 17.1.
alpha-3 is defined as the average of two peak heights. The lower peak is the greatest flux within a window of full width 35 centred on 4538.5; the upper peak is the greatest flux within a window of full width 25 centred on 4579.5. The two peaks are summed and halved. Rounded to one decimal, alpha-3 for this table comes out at 10.5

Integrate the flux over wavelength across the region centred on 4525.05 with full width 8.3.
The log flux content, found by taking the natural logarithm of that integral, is 4.47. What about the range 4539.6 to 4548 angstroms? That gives 4.45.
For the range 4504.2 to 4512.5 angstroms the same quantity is 4.46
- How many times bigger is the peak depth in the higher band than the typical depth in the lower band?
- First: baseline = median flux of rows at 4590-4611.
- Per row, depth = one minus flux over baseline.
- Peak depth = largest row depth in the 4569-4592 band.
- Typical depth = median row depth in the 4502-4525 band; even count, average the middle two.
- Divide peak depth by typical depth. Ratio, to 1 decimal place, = -1.9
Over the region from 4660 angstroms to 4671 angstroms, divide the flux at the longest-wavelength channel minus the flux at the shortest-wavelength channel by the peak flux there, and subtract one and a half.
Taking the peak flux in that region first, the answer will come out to -1.53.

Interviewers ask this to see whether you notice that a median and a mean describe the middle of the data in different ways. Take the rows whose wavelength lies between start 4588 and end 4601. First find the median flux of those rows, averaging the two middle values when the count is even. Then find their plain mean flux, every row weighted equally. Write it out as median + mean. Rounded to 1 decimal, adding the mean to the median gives 19.8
